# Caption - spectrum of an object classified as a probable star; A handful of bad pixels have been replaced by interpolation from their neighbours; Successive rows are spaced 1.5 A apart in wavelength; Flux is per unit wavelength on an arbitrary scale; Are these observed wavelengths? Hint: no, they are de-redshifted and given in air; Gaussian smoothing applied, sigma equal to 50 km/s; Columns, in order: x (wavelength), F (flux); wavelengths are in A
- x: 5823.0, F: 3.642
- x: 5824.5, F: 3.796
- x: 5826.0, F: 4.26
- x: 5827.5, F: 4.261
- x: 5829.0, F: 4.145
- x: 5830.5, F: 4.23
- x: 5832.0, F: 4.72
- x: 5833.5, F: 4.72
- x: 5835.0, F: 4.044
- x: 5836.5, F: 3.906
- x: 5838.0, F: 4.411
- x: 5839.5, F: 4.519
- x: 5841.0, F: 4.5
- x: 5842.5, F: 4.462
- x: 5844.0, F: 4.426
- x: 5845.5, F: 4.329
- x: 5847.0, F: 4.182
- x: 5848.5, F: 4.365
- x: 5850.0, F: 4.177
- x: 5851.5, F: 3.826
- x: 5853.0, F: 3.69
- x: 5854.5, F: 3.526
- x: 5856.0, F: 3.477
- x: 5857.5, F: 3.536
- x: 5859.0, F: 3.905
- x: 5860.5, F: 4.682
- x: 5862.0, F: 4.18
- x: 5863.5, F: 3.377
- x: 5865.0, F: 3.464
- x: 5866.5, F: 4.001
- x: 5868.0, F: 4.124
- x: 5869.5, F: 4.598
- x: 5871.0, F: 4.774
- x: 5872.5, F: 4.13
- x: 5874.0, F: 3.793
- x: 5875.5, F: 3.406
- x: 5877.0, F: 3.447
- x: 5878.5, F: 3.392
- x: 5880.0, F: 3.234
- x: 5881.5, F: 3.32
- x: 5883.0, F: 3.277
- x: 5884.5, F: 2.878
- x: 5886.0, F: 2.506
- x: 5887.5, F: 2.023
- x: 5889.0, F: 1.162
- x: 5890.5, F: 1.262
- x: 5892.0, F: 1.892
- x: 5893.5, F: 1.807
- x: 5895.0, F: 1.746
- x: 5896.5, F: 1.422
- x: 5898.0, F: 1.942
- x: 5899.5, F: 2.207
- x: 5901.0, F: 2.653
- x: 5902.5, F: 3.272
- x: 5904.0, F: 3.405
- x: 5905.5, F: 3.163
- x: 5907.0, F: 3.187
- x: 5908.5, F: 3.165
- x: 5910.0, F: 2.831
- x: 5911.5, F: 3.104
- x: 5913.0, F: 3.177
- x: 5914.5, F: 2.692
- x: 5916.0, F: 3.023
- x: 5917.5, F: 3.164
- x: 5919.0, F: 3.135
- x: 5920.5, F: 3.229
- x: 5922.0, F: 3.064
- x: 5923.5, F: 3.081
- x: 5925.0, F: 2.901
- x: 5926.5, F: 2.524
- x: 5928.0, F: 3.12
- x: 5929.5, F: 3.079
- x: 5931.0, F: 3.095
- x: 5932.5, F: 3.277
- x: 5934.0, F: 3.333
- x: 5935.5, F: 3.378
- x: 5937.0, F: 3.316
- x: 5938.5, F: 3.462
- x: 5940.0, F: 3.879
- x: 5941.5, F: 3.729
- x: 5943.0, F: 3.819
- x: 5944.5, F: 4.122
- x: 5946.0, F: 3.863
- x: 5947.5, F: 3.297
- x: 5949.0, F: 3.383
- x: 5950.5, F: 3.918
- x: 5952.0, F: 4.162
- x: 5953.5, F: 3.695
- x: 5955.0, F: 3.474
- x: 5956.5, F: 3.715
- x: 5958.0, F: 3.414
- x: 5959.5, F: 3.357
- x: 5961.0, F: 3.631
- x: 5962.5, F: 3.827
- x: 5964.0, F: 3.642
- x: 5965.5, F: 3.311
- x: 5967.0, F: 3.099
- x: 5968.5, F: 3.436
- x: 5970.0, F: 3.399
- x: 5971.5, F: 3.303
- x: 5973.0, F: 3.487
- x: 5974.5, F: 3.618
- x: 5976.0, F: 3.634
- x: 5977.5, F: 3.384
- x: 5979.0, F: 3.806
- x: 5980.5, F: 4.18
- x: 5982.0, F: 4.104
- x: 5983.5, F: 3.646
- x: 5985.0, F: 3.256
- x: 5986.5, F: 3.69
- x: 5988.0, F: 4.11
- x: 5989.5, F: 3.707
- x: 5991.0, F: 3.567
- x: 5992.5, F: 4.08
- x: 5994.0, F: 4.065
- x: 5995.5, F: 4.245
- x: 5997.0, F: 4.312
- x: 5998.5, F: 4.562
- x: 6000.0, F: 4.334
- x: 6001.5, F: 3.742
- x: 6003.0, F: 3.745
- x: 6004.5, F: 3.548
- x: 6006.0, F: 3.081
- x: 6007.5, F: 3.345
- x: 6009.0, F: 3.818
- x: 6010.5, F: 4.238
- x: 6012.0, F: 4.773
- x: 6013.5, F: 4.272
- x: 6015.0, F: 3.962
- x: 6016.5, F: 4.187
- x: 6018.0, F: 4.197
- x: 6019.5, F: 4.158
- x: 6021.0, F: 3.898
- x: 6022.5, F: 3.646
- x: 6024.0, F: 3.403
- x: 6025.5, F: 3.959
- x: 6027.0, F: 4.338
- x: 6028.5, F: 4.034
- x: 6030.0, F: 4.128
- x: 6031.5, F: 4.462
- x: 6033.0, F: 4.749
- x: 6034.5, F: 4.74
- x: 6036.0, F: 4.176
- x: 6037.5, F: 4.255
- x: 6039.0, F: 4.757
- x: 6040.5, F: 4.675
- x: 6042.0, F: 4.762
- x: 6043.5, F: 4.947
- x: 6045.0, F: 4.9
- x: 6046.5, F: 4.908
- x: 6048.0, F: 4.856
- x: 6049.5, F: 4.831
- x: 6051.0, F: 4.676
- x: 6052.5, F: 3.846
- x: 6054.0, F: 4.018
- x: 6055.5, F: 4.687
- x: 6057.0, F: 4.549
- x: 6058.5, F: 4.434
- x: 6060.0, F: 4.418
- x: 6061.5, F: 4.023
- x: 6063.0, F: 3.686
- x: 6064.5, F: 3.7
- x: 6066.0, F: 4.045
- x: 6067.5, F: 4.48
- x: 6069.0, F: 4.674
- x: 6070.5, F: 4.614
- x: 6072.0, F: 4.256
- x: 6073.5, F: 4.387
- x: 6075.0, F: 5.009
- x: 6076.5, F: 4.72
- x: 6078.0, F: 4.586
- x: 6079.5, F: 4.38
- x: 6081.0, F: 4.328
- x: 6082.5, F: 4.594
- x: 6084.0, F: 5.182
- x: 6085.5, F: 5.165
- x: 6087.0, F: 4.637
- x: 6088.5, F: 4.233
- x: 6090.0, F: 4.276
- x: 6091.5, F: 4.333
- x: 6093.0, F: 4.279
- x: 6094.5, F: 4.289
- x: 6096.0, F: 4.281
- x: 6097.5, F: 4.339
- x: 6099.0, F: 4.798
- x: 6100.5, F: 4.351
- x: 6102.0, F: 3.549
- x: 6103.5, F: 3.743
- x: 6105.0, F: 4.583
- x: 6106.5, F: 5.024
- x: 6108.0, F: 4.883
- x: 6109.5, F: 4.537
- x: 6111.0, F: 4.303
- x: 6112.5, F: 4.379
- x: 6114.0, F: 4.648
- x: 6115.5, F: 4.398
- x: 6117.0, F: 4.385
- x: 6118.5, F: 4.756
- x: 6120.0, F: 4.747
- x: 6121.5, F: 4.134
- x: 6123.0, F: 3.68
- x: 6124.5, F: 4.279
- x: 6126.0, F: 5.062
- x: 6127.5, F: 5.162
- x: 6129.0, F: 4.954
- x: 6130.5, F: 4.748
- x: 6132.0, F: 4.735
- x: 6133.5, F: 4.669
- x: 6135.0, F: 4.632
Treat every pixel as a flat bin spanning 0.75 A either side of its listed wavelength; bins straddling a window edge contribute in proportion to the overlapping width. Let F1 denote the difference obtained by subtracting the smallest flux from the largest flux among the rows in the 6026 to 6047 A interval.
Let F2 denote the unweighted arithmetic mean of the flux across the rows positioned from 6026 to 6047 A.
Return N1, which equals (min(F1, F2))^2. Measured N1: 0.8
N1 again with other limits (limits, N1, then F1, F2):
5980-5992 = 0.9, 0.9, 3.78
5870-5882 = 2.4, 1.5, 3.69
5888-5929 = 5.0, 2.2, 2.64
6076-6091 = 0.9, 0.9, 4.61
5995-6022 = 2.9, 1.7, 4.02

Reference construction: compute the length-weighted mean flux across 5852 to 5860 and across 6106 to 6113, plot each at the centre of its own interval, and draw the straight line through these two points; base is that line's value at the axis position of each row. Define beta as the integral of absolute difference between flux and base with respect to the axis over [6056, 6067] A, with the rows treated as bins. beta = 3.8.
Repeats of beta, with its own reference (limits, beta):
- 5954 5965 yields 5.3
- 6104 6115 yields 2.3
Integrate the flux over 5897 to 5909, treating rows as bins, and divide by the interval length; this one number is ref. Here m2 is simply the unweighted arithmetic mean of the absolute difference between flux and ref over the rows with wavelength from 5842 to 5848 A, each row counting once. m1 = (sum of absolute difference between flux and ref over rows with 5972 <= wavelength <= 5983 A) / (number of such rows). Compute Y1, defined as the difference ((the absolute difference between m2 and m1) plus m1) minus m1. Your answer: 0.61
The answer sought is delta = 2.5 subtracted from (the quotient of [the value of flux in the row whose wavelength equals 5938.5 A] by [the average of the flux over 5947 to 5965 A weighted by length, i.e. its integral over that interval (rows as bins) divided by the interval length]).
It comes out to -1.55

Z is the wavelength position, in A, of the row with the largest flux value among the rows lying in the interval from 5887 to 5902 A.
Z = 5901.0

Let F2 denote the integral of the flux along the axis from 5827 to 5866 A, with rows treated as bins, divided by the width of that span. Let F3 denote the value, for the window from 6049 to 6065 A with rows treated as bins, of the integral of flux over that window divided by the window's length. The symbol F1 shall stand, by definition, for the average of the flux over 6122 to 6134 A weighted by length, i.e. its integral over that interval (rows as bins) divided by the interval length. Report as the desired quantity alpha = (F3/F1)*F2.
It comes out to 3.8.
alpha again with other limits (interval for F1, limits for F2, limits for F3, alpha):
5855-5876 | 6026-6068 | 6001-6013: 4.2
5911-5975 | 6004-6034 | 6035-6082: 5.3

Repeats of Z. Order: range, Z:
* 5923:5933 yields 5932.5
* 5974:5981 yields 5980.5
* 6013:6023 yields 6013.5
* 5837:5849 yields 5839.5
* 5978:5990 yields 5980.5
